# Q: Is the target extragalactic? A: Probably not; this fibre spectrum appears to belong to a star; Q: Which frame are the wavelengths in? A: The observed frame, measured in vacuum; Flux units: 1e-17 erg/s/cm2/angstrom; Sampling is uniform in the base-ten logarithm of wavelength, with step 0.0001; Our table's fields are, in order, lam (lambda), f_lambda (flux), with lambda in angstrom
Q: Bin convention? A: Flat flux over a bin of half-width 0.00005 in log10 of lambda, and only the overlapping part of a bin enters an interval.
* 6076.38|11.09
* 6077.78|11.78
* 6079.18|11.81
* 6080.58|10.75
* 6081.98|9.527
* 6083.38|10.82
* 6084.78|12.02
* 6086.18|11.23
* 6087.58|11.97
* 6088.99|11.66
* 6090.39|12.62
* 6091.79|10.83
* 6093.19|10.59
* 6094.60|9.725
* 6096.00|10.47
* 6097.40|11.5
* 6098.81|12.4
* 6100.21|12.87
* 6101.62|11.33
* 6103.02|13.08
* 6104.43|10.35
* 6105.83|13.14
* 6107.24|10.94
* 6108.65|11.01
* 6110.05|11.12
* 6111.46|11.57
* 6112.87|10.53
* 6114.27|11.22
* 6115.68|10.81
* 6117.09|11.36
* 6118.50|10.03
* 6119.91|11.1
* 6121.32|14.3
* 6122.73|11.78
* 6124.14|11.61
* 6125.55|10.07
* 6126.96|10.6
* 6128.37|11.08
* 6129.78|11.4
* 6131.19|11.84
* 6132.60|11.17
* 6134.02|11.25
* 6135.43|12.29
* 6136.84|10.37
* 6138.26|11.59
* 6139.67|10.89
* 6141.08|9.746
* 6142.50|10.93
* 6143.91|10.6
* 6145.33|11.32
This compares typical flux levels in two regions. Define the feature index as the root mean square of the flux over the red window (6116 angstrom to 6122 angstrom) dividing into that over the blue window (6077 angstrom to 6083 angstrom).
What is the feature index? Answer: 0.93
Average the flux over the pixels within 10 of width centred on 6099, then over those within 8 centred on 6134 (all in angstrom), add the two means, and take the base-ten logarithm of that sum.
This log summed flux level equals 1.362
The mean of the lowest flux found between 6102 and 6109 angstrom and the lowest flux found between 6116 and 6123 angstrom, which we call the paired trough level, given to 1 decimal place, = 10.2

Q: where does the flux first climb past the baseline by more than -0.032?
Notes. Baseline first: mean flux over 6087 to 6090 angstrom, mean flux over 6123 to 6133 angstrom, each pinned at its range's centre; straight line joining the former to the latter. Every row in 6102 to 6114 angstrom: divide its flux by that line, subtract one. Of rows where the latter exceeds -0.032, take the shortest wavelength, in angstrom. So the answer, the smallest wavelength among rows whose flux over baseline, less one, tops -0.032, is 6103.02 angstrom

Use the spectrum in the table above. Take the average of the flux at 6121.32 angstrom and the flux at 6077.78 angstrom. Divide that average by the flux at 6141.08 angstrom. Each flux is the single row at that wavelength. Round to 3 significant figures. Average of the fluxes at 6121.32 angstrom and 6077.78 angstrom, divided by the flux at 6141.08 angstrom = 1.34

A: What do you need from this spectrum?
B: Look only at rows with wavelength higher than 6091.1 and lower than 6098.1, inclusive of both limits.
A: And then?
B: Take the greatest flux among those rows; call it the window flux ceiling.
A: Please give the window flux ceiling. 11.5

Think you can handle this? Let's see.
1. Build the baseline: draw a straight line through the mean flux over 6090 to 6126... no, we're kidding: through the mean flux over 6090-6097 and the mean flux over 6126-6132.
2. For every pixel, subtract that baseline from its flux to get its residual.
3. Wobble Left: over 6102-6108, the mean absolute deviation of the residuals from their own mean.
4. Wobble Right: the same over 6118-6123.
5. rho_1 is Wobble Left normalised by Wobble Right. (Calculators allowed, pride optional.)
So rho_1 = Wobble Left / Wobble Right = 1.0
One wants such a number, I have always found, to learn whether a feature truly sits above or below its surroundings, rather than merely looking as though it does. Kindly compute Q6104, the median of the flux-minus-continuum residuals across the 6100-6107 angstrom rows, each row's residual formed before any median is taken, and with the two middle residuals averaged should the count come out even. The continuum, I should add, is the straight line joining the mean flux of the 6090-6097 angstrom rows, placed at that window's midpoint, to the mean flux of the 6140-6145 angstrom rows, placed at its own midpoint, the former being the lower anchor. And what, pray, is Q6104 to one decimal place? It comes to 2.1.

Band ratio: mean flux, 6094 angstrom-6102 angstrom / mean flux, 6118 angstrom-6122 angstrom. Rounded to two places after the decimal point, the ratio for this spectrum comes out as 0.96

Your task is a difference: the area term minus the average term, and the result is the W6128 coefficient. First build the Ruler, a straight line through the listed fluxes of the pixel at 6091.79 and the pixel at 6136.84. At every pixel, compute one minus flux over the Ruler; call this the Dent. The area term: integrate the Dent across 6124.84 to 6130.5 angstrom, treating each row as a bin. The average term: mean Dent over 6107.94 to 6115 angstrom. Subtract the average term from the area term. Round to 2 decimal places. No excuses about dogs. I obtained -0.13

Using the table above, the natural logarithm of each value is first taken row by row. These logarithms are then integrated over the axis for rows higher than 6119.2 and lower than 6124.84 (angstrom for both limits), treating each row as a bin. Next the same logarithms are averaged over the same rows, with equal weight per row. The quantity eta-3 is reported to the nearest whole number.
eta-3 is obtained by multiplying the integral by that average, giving 35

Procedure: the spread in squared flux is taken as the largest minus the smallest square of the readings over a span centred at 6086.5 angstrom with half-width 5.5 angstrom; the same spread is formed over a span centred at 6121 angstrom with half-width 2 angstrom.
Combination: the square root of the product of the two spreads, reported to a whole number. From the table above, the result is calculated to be 75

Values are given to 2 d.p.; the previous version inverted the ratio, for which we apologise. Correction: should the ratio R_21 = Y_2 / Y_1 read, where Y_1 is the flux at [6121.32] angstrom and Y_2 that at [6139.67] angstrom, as 0.76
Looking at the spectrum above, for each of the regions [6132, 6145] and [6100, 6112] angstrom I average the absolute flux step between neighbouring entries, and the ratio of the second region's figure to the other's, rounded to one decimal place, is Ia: 1.5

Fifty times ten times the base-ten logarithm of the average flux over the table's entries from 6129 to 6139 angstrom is 529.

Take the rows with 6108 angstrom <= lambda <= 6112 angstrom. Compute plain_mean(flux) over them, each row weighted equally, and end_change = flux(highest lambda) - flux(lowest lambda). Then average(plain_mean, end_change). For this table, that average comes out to 5.9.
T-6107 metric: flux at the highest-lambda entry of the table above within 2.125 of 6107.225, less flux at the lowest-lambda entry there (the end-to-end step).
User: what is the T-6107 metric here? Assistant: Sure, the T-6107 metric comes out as -2.13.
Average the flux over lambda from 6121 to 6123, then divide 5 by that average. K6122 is 0.383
